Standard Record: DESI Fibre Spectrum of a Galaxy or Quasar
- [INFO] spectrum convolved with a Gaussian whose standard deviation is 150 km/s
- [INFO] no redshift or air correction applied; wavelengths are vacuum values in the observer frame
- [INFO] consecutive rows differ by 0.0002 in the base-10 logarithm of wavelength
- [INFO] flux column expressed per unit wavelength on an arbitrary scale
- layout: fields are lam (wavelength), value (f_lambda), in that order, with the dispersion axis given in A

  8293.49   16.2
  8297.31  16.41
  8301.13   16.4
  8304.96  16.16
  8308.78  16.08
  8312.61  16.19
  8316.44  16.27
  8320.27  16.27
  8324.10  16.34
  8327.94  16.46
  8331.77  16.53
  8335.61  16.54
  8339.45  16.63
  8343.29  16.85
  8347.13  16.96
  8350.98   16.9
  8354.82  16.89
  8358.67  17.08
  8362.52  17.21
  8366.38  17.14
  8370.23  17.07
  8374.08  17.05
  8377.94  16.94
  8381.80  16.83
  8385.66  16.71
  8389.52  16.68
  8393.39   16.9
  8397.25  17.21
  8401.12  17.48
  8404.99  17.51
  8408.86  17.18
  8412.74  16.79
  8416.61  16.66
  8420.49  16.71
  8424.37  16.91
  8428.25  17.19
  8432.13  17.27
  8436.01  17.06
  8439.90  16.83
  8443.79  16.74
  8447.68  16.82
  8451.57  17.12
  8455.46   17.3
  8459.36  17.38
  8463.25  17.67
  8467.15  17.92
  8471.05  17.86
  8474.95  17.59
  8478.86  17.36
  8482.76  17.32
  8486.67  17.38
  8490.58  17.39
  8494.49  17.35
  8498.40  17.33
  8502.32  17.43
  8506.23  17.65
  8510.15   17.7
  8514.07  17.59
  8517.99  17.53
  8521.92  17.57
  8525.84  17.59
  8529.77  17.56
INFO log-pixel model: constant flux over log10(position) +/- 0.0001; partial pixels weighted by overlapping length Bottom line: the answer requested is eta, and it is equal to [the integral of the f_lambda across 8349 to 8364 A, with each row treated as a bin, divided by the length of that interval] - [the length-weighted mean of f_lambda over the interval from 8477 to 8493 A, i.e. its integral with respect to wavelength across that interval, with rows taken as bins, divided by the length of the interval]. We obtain -0.4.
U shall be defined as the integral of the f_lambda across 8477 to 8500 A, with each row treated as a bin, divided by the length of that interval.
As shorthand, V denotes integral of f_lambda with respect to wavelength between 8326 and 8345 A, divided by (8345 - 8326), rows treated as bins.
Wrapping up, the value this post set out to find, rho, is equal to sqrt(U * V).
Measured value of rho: 17.0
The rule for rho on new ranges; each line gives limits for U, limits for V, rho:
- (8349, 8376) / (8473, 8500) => 17.2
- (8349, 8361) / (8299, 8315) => 16.6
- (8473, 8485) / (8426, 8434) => 17.3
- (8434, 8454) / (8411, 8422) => 16.8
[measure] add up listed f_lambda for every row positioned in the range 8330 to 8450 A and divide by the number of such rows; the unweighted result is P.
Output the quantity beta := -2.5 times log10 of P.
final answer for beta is -3.07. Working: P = 16.9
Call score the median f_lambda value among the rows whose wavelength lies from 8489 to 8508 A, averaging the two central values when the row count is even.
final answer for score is 17.39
